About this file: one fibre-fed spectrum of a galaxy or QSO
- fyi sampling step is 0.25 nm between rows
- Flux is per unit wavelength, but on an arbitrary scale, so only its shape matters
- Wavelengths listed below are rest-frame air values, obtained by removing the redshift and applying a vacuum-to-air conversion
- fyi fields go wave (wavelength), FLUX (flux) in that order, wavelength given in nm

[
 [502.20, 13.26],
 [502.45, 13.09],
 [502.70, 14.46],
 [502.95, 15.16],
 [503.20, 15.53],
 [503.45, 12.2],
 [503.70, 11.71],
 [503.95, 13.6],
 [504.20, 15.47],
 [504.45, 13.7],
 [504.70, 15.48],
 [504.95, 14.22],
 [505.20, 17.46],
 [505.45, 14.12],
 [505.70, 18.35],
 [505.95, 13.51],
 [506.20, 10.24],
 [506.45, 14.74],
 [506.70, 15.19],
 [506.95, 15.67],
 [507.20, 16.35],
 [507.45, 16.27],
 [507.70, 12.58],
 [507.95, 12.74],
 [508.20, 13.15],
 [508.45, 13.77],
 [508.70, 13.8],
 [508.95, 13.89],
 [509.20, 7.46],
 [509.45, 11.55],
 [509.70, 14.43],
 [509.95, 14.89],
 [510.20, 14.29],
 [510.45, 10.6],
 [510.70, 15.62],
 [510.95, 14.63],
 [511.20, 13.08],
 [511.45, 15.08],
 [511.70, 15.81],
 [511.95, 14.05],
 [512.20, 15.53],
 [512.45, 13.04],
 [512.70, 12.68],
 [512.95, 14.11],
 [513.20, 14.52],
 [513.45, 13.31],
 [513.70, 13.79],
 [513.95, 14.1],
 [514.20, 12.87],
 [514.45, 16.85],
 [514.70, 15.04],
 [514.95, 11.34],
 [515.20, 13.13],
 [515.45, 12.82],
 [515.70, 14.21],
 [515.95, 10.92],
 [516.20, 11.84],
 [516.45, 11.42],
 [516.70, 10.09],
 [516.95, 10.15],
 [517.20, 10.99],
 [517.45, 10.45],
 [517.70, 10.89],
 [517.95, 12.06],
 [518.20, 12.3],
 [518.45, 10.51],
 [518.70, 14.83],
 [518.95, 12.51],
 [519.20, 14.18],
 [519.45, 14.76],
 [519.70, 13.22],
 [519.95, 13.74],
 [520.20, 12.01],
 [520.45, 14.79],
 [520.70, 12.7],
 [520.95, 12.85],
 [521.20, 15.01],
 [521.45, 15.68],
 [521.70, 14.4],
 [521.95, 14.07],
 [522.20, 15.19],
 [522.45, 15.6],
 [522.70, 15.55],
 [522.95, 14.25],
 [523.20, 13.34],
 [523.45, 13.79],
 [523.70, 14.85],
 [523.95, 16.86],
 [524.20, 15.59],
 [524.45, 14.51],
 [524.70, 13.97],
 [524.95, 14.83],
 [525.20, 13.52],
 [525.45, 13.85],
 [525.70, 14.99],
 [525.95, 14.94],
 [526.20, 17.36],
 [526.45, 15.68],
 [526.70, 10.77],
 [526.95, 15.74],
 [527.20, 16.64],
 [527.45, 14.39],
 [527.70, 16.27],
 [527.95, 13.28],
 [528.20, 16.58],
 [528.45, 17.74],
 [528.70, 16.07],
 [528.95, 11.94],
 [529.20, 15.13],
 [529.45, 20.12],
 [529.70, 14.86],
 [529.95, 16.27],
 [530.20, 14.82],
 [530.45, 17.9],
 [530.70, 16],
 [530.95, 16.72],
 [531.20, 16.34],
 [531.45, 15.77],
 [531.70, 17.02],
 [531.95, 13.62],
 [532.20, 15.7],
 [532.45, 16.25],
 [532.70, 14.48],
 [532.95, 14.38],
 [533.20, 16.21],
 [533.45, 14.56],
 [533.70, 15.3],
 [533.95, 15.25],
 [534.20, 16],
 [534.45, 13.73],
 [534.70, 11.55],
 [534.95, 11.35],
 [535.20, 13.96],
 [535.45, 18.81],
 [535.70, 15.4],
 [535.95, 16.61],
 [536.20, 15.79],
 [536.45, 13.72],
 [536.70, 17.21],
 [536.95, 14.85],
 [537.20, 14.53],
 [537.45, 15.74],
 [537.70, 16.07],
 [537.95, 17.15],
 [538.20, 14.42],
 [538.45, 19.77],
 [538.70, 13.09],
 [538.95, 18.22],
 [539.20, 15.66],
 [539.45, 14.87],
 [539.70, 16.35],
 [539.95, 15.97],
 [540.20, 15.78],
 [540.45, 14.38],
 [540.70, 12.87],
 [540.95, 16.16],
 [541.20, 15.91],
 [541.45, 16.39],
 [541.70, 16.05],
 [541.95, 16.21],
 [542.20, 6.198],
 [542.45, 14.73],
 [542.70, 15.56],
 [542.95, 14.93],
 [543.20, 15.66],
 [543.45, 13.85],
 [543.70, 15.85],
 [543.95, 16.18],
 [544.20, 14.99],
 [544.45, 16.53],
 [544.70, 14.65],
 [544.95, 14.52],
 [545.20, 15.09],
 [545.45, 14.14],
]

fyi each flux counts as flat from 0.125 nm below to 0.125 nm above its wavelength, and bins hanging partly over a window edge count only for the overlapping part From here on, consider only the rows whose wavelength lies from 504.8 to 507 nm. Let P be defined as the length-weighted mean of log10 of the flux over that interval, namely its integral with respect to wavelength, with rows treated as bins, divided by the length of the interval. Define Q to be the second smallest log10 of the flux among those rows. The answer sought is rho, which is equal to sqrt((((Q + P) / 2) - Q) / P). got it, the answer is 0.122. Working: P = 1.165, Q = 1.13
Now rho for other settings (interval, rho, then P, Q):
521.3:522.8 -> 0.091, 1.178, 1.16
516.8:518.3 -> 0.110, 1.044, 1.02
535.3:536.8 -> 0.091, 1.207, 1.19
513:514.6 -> 0.110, 1.152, 1.12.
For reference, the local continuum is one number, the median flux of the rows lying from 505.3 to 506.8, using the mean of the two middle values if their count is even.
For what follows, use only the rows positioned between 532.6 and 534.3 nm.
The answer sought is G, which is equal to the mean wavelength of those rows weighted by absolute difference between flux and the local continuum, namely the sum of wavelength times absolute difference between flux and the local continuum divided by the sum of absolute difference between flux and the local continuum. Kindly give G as 533.70 nm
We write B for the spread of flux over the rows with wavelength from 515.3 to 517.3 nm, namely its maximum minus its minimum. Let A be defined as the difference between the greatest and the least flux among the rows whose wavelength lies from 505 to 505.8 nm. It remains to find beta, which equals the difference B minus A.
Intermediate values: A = 4.2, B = 4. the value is 0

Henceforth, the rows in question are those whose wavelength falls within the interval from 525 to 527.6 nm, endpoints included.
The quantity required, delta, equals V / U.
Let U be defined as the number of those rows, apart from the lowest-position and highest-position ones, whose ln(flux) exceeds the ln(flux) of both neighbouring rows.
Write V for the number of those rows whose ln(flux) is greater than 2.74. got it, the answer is 1.3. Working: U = 3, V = 4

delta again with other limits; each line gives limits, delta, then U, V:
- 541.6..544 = 2.0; 3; 6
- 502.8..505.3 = 0.7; 3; 2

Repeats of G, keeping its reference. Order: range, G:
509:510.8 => 509.70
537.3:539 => 538.35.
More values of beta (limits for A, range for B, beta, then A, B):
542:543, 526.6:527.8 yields -3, 9.4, 6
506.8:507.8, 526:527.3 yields 3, 3.8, 7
